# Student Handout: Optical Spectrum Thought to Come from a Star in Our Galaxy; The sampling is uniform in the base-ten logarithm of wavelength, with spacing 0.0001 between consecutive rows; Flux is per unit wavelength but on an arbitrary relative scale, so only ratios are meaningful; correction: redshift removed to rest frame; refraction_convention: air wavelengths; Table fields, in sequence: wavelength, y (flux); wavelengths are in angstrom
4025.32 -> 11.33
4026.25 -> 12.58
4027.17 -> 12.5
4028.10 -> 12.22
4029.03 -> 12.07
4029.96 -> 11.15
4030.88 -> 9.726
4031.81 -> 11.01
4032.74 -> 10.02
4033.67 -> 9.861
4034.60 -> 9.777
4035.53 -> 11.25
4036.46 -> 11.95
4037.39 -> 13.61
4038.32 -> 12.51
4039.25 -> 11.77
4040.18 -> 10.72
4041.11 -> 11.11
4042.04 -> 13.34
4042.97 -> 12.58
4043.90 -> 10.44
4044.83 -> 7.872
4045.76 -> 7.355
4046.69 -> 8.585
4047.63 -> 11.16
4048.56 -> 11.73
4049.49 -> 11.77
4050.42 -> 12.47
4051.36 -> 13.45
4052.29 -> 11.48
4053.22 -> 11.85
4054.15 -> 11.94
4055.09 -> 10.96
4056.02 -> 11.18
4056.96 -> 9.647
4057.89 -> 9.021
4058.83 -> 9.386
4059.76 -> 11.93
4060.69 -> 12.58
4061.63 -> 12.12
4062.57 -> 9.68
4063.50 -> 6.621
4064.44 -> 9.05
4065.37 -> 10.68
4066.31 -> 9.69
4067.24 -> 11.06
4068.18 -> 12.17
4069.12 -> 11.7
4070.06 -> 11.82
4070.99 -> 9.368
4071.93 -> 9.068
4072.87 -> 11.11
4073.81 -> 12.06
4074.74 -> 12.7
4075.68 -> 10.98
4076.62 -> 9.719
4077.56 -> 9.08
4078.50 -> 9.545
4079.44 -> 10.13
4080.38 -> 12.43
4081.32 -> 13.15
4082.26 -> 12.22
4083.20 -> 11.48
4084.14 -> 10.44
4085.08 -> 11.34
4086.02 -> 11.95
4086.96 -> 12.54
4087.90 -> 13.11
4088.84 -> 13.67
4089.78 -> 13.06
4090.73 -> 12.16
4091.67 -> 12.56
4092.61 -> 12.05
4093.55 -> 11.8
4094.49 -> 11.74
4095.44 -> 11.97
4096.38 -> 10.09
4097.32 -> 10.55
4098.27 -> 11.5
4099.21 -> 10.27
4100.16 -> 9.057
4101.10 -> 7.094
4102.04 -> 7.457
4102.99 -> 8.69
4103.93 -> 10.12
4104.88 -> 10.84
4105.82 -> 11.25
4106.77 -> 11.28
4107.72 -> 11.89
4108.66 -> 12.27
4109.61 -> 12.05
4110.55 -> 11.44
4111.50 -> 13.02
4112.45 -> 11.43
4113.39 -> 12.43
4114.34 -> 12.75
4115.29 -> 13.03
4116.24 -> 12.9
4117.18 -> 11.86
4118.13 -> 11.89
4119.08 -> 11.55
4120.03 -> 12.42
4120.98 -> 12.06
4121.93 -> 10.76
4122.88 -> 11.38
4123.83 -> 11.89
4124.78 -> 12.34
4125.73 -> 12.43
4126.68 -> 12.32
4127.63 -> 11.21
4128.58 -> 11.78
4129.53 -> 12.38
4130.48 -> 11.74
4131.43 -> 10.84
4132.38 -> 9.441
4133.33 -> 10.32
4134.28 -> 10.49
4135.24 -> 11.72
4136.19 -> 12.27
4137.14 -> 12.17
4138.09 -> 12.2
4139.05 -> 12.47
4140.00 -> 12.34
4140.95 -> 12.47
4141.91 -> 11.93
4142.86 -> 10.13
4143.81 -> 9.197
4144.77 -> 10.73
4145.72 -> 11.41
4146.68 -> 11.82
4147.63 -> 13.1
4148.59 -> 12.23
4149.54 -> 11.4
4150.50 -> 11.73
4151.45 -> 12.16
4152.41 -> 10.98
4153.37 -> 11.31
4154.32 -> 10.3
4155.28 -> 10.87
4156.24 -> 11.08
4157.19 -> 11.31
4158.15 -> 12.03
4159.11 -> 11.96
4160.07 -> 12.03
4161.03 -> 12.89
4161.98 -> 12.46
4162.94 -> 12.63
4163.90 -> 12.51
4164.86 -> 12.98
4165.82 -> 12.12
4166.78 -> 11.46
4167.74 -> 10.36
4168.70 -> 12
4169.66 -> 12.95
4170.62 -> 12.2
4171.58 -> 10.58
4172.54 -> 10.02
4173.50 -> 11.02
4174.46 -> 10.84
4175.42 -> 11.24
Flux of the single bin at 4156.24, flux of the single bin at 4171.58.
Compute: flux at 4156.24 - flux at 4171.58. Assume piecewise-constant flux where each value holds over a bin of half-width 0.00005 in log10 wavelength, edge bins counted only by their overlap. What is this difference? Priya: 0.5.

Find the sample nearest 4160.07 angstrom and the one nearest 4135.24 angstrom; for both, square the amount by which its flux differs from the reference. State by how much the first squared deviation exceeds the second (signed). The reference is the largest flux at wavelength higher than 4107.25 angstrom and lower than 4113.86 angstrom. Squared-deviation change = -1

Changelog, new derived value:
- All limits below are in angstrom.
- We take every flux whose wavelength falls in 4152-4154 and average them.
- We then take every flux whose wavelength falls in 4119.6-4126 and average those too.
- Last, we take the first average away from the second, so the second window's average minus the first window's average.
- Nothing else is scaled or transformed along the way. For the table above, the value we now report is 0.8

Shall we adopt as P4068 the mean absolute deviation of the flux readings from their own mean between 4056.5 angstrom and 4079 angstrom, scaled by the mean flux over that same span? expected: 0.12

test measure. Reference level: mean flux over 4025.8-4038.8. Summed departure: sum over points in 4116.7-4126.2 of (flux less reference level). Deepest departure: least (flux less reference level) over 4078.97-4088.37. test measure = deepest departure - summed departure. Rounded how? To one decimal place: -5.4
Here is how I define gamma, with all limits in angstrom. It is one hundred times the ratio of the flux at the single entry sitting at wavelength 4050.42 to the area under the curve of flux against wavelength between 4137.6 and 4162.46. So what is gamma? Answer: 4.31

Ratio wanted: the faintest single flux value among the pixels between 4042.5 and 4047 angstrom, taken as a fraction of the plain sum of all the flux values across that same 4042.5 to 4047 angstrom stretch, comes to 0.157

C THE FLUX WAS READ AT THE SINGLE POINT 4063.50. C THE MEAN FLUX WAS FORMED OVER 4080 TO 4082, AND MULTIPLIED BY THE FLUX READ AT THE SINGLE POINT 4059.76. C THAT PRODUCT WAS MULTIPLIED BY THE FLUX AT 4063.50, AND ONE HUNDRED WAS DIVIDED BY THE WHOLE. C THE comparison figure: 0.099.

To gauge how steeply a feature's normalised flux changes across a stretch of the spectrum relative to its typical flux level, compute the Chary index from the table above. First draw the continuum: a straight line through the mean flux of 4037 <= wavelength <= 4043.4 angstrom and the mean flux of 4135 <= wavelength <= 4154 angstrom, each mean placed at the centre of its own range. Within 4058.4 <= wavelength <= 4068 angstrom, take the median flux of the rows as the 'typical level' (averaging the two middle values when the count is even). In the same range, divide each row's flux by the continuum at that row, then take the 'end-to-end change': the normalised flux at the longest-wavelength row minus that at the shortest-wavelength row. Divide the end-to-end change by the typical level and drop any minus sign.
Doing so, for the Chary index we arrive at 0.0139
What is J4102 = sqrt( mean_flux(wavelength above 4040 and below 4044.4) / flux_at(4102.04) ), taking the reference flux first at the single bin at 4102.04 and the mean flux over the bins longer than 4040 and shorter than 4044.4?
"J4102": 1.25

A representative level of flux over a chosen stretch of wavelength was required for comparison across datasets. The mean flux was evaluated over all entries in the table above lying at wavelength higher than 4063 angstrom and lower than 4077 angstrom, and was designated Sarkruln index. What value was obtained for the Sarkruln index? 10.5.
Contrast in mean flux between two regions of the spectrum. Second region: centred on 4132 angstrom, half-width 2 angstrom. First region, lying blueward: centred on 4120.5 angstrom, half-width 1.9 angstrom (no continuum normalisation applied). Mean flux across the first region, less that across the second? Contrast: 1.1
